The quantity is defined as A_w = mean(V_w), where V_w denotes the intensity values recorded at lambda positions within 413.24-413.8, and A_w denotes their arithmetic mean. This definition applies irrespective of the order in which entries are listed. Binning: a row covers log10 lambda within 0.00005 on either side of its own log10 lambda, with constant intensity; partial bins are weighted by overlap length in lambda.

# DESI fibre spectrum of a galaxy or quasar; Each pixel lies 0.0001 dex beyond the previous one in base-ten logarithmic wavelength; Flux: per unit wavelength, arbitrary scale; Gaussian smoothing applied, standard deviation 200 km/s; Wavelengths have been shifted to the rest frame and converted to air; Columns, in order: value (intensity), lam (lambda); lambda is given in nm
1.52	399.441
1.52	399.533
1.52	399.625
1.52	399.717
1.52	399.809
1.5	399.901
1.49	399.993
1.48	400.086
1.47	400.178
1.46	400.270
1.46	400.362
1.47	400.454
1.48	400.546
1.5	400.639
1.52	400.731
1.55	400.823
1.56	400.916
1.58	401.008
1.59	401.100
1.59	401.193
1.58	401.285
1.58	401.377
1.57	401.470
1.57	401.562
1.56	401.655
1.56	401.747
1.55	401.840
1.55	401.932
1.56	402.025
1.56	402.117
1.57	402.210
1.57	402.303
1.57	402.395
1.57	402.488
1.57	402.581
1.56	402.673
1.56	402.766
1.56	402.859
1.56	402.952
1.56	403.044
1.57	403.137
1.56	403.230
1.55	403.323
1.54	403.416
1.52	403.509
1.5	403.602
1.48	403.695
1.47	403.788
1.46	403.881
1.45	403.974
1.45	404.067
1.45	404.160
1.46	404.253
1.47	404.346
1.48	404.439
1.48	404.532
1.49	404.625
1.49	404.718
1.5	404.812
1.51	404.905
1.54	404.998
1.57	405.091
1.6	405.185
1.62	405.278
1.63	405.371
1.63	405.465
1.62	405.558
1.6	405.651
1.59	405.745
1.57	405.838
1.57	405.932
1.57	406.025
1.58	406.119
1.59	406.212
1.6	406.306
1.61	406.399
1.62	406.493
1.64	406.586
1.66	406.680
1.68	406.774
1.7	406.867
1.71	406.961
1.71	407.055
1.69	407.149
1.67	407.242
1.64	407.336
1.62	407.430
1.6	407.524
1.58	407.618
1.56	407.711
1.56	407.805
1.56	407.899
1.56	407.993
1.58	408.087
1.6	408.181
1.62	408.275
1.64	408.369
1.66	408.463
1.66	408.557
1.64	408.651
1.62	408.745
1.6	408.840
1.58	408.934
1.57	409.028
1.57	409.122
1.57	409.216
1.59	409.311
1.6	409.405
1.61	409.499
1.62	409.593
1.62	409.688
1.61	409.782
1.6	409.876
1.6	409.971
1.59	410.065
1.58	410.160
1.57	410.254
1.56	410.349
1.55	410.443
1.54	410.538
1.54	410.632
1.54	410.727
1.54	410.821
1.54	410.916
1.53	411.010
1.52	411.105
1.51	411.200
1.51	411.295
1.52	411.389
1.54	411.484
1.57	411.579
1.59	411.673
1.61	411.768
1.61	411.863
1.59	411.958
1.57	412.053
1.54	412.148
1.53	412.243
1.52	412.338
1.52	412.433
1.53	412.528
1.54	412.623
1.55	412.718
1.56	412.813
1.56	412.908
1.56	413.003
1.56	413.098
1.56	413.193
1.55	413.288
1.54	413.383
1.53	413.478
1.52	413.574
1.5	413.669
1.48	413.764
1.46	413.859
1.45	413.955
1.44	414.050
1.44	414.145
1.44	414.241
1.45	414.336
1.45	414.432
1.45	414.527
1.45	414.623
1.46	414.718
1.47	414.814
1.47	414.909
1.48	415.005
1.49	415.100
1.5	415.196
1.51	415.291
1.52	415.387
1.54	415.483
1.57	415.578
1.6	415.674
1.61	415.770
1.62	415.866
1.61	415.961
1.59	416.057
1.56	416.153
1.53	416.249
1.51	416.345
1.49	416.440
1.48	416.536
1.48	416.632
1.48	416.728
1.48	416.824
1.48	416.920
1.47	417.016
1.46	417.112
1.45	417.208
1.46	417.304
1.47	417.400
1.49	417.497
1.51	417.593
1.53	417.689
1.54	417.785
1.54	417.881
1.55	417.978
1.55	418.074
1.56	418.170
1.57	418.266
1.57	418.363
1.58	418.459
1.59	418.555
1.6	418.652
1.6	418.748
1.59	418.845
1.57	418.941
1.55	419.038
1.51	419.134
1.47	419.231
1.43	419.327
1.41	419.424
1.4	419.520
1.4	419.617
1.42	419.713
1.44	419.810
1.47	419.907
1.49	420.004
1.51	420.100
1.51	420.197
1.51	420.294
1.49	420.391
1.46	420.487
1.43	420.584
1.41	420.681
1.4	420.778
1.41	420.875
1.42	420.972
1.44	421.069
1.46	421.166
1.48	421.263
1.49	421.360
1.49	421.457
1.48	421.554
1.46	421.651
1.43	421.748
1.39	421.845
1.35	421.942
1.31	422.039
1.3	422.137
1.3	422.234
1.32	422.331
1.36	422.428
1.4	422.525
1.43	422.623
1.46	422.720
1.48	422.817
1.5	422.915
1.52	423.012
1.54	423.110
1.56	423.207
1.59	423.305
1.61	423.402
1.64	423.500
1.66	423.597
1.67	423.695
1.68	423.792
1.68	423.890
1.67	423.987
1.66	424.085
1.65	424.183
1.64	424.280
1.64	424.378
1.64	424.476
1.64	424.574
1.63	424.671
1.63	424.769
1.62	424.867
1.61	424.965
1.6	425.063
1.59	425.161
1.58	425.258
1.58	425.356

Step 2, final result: 1.52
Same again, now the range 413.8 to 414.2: 1.45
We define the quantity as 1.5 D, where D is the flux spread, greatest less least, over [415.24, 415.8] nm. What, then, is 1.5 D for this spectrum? 0.15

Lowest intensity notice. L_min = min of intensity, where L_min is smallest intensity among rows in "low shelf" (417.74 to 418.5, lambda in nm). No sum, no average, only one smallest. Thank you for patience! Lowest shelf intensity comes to 1.54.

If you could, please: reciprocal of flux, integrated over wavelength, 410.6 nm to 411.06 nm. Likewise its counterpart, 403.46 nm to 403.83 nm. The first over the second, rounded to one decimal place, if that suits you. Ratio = 1.2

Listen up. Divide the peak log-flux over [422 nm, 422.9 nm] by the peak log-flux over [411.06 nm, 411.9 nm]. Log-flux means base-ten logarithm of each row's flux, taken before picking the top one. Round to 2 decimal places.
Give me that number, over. 0.82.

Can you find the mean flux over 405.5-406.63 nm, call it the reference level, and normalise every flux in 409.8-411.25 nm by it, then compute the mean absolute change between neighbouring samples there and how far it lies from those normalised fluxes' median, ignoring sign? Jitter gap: 0.960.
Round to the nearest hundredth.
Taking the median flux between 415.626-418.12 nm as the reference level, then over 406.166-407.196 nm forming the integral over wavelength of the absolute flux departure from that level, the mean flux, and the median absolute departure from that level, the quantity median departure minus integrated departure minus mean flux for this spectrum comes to -1.66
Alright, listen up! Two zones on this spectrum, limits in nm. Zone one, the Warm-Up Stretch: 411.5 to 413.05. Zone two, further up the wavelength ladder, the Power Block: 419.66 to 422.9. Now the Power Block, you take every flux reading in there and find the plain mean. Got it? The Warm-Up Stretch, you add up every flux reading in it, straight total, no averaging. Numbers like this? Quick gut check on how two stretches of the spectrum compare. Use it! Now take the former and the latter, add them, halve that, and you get 13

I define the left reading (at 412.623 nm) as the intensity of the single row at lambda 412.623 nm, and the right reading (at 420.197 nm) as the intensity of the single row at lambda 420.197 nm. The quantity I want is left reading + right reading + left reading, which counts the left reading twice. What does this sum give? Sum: 4.59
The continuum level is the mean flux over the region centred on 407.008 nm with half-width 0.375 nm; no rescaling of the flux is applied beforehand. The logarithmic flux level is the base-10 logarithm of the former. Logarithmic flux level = 0.226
